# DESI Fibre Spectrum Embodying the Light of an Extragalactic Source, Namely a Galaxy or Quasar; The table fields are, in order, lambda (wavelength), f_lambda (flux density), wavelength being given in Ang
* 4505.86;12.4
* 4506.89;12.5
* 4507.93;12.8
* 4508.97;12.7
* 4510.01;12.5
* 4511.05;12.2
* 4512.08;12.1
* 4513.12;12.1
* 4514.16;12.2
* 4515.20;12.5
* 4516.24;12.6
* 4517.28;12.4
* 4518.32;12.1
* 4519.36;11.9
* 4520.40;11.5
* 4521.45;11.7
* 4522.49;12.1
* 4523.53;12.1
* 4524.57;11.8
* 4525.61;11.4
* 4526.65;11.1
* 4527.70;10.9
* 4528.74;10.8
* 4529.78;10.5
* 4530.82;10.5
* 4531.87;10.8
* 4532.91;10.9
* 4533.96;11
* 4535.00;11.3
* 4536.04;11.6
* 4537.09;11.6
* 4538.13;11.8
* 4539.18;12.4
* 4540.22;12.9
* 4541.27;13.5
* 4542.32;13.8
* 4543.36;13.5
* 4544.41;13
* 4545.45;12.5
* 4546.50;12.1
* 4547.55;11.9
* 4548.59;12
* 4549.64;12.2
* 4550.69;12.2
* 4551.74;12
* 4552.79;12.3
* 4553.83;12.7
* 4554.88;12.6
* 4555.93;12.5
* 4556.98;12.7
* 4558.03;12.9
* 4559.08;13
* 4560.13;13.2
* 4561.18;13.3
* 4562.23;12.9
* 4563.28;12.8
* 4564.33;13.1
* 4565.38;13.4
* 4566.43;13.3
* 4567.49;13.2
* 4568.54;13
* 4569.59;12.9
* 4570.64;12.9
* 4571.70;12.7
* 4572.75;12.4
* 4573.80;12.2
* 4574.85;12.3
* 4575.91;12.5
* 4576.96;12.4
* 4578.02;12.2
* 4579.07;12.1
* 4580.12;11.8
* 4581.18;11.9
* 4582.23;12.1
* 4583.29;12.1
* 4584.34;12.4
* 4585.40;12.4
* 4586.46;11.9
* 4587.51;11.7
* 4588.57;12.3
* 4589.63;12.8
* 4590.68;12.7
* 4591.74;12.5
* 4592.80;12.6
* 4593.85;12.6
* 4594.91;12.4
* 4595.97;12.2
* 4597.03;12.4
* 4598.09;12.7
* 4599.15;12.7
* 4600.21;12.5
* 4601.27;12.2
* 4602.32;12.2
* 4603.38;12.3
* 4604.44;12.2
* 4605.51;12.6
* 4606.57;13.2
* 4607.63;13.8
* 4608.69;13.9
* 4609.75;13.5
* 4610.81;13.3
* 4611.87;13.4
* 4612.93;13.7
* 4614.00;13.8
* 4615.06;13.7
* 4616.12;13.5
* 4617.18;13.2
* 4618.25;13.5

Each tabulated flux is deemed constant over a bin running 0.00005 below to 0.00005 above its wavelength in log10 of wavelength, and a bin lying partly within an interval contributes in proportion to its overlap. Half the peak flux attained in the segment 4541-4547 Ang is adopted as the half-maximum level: 6.9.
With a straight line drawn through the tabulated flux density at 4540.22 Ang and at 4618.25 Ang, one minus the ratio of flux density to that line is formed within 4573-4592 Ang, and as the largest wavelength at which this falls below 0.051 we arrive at 4590.68 Ang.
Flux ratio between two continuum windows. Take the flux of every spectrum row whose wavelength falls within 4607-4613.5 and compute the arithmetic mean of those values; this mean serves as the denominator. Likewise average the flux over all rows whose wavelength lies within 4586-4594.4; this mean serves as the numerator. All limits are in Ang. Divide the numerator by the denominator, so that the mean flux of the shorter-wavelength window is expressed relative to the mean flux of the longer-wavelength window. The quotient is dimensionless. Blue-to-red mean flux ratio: 0.91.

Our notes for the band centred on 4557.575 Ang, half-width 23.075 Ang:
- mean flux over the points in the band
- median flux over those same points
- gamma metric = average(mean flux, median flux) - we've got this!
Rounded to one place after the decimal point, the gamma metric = 12.6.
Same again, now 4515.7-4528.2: 11.8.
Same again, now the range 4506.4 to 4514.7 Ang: 12.4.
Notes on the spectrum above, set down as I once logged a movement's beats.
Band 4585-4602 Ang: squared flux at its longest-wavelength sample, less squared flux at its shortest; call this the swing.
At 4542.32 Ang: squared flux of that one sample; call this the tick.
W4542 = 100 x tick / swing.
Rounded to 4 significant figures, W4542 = -3871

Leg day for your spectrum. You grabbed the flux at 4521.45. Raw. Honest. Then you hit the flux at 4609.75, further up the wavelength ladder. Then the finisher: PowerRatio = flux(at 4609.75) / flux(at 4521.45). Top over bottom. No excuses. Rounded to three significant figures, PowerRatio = 1.15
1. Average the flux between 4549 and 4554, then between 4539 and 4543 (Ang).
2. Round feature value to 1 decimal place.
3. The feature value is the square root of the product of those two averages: 12.7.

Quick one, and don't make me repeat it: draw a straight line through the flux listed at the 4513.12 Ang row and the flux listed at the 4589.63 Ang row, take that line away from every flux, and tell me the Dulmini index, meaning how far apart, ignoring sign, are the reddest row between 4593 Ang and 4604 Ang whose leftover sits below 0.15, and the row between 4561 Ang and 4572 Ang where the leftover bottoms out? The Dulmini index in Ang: 31.7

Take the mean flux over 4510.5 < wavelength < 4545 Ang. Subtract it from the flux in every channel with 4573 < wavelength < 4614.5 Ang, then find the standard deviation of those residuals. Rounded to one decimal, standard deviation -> 0.6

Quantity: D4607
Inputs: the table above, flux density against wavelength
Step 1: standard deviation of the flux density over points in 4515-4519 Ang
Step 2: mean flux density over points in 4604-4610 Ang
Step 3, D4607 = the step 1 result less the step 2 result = -13.0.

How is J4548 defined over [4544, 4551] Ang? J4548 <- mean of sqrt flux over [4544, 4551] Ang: 3.50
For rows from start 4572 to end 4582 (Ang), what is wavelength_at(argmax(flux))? 4575.91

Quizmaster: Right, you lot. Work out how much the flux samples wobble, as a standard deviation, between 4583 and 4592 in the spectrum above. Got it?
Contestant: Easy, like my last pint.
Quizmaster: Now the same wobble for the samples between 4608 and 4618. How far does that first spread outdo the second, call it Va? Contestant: 0.12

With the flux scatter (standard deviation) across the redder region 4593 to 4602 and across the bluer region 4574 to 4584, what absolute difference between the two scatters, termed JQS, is 0.02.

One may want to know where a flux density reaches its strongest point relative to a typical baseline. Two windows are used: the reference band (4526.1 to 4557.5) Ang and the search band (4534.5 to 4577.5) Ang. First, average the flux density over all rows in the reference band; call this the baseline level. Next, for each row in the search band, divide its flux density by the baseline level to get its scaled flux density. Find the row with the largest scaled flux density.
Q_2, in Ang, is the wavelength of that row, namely 4542.32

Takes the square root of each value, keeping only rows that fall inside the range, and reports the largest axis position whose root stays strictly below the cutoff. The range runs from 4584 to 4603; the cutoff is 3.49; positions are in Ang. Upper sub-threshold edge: 4587.51 Ang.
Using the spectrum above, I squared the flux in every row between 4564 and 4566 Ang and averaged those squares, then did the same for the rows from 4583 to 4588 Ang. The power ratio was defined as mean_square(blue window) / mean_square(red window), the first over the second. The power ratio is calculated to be 1.20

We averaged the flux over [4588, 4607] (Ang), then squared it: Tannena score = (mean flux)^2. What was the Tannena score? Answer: 156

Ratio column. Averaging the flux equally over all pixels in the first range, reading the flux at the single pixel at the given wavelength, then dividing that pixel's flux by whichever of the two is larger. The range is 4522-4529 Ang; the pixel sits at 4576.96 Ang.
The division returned 1.00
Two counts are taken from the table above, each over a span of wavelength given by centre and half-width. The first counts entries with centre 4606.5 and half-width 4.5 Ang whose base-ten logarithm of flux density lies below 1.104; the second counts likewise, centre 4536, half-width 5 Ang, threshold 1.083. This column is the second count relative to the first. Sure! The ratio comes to 1.75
